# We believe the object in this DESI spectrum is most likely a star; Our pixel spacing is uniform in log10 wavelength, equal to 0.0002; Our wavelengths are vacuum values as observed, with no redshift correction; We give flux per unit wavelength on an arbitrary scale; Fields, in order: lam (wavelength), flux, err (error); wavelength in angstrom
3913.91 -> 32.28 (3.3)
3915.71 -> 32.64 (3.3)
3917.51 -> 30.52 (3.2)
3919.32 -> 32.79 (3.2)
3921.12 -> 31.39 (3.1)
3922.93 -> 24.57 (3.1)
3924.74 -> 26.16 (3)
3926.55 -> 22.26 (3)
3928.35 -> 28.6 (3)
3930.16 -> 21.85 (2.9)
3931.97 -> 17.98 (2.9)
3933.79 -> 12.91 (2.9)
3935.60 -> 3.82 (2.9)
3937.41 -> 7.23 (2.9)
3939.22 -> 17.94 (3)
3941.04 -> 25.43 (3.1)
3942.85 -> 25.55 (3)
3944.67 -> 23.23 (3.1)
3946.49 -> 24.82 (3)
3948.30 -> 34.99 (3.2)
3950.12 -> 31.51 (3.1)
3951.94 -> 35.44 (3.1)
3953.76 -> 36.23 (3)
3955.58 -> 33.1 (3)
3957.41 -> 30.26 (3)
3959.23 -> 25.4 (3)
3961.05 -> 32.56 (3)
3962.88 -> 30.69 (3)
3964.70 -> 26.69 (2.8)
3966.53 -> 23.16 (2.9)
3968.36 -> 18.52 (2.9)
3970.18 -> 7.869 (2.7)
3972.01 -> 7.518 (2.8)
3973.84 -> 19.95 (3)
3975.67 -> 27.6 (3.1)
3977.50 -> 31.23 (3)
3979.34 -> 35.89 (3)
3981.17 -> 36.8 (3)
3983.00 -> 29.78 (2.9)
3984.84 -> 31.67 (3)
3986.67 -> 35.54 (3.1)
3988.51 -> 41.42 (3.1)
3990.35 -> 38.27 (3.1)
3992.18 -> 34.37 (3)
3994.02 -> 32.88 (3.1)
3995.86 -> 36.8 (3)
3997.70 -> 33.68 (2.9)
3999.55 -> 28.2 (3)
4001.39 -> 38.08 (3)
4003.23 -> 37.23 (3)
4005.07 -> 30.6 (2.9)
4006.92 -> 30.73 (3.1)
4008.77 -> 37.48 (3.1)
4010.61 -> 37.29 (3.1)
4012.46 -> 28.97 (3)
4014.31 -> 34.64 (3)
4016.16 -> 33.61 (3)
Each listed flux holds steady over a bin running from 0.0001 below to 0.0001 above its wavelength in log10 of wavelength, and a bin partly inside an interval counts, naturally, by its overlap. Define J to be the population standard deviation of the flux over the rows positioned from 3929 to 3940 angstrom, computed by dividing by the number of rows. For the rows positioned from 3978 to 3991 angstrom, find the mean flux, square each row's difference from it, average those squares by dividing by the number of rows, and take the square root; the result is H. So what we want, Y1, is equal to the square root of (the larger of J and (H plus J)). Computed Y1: 3.16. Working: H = 3.62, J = 6.4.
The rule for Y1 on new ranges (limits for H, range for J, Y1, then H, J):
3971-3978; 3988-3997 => 3.47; 9.08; 3.0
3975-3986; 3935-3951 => 3.61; 3.24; 9.8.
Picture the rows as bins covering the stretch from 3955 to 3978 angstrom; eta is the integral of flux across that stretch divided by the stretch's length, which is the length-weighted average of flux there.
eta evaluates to 24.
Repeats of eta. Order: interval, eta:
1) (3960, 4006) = 30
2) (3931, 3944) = 16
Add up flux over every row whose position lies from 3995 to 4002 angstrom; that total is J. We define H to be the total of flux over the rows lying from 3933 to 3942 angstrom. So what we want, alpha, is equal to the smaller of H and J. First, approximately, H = 67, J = 137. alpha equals 67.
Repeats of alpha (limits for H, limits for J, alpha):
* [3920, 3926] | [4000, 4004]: 75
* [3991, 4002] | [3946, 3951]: 91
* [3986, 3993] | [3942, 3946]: 49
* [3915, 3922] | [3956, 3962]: 88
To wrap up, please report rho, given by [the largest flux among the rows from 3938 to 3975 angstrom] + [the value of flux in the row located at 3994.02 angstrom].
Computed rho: 69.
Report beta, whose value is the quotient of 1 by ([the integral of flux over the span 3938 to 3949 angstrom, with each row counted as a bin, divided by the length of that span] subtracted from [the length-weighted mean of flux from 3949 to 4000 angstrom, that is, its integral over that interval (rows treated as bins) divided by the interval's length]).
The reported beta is 0.2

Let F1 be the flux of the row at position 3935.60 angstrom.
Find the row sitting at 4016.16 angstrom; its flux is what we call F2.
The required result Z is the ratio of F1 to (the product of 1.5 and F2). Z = 0.08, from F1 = 3.82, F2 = 33.61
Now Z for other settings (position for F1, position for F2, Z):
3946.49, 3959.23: 0.65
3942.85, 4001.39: 0.45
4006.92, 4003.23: 0.55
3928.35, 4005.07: 0.62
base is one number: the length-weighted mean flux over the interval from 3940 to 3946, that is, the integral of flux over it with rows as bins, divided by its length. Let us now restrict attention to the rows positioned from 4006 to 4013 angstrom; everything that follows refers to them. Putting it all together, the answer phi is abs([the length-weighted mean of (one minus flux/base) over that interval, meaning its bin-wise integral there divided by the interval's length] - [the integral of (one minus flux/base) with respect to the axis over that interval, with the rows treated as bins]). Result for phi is 2.3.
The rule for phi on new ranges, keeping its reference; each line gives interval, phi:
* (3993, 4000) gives 2.1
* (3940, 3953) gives 2.0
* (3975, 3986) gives 3.2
